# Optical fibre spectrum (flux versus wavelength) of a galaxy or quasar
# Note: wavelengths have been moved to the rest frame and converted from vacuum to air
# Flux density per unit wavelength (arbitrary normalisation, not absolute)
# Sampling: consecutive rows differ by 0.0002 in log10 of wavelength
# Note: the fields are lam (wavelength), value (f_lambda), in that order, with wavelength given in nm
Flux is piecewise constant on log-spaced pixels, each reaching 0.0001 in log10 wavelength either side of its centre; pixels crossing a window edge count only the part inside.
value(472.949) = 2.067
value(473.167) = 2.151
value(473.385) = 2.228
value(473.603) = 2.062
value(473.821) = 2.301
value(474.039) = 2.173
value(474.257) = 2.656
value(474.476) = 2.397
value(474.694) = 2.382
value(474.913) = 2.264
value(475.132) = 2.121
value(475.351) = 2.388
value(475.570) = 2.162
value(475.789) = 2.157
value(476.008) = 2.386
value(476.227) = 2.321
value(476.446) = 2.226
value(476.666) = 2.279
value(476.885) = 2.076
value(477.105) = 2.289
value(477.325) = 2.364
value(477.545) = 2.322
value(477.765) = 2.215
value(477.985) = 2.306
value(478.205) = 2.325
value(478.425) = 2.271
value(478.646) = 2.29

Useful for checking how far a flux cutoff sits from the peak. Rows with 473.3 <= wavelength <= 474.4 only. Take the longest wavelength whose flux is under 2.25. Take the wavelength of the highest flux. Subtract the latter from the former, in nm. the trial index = -0.22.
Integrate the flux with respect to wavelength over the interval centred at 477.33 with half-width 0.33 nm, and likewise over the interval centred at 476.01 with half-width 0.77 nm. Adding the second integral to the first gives 5.0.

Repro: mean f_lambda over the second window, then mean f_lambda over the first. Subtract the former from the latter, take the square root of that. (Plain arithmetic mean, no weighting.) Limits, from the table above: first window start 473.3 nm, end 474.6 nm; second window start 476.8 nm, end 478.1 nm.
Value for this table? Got 0.20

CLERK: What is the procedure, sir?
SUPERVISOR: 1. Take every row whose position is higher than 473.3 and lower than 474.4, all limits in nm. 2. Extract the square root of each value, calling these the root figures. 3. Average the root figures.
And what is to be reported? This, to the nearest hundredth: 1.51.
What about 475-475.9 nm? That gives 1.49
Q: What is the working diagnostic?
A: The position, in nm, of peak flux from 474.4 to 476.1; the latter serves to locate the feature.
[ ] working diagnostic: 474.476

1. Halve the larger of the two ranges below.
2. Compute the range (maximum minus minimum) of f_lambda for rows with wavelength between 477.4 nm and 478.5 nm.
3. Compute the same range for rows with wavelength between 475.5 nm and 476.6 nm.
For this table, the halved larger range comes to 0.11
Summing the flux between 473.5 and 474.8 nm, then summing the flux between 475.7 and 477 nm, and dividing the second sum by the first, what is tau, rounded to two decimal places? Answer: 0.96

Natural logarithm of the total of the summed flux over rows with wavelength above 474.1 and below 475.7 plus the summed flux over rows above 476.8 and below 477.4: 3.14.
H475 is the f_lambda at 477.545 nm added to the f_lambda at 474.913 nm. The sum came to 4.59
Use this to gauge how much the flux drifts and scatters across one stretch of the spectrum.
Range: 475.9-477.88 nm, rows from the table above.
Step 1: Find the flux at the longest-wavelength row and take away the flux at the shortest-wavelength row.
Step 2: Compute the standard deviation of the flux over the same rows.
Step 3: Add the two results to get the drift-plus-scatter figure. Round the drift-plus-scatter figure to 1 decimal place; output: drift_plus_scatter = -0.1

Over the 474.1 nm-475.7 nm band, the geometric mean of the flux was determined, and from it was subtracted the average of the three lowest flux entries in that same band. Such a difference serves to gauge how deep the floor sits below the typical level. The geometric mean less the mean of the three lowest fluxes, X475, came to 0.15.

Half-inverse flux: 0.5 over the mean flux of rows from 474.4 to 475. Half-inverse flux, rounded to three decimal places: 0.213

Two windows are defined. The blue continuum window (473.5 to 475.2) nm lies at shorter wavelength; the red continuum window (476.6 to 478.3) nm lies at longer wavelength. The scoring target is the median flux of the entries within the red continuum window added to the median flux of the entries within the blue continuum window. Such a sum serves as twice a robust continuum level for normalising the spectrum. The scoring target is 4.58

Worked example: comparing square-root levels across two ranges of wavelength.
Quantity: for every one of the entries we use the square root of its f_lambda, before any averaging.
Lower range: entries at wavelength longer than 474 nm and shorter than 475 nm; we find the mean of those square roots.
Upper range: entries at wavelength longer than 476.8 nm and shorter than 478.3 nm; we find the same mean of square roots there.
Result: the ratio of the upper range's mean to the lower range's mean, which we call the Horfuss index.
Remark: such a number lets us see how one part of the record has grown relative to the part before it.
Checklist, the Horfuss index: 0.98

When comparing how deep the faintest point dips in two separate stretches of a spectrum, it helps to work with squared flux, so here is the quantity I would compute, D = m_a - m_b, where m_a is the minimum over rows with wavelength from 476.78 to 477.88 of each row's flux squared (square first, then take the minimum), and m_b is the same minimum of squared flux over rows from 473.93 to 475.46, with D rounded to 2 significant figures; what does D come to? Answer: -0.19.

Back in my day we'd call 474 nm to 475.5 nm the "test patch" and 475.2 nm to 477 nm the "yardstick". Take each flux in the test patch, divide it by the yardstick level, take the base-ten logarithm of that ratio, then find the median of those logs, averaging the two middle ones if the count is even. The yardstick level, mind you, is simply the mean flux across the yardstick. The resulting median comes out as 0.025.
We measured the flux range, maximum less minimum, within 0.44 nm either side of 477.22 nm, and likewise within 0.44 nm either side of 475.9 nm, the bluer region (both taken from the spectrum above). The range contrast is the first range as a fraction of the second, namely 1.3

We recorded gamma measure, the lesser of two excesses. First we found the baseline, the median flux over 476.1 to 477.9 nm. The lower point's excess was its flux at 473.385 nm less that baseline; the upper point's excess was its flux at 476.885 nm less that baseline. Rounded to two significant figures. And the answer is -0.21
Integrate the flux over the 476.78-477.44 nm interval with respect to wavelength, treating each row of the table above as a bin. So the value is 1.48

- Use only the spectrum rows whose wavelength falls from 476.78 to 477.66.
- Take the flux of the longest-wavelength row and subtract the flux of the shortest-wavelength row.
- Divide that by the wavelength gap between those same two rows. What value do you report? 0.37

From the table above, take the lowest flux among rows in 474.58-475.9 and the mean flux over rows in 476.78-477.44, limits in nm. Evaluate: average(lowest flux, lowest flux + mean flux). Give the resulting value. 3.24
